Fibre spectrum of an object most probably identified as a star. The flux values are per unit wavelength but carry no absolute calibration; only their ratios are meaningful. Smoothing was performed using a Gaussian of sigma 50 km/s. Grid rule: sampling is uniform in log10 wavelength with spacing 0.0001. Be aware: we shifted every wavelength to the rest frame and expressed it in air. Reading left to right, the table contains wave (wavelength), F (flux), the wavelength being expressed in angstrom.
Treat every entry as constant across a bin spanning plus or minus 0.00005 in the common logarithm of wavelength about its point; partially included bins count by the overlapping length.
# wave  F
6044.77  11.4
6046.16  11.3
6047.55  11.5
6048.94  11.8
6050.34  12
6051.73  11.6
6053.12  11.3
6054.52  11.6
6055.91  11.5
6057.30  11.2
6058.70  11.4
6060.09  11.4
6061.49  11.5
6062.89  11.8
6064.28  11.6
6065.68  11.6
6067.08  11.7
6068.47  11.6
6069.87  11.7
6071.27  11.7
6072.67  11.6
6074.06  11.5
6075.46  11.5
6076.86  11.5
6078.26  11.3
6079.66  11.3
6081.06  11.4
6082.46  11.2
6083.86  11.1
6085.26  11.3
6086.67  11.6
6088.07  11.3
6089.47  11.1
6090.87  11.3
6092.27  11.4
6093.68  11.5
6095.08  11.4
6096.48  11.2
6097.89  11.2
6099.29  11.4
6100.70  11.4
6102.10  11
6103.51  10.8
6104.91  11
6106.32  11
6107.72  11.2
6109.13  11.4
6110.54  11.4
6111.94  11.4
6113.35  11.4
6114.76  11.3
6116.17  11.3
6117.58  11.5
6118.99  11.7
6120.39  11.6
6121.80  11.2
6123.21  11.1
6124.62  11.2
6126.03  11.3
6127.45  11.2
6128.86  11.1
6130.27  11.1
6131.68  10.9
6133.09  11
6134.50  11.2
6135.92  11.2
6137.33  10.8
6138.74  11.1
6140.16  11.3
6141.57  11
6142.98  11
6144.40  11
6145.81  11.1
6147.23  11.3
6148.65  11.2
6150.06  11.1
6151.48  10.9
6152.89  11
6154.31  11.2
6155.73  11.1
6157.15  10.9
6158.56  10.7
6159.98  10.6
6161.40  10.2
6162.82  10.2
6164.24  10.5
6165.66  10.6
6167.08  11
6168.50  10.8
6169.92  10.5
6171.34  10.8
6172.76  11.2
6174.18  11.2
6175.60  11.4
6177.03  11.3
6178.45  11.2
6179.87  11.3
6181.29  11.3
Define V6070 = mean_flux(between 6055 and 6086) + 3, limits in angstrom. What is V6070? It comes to 14.5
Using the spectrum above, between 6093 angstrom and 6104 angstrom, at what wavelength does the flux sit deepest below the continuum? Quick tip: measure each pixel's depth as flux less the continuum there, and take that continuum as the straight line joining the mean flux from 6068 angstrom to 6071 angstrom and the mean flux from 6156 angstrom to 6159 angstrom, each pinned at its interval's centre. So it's 6103.51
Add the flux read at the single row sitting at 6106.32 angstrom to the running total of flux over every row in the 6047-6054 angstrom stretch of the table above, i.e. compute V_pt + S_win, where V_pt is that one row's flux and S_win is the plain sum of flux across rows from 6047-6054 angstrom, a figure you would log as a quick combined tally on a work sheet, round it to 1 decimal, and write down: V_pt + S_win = 69.2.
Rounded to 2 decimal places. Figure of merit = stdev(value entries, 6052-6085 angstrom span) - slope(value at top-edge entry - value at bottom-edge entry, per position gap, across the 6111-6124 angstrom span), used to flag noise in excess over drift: 0.21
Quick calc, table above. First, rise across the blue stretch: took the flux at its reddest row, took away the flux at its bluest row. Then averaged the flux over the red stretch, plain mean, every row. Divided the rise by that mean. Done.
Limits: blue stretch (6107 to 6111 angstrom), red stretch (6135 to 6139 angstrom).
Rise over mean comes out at 0.018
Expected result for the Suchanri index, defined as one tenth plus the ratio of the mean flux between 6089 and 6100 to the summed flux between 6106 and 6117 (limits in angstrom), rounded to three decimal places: 0.225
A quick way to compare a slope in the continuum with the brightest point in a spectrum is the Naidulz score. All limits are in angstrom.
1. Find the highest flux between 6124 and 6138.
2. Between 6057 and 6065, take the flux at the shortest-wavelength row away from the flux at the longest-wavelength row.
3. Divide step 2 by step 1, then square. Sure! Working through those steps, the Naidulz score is 0.0013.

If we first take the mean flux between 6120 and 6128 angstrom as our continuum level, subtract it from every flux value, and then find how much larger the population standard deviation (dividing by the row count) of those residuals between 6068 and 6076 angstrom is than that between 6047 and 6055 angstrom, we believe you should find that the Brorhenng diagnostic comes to -0.14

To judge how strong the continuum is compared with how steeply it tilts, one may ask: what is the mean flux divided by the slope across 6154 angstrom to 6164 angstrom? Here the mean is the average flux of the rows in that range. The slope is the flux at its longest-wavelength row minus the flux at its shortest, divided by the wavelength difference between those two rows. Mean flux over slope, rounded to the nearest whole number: -91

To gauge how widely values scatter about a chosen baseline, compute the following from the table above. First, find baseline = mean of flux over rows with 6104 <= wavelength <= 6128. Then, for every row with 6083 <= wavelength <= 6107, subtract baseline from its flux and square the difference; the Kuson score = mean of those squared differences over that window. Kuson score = 0.05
